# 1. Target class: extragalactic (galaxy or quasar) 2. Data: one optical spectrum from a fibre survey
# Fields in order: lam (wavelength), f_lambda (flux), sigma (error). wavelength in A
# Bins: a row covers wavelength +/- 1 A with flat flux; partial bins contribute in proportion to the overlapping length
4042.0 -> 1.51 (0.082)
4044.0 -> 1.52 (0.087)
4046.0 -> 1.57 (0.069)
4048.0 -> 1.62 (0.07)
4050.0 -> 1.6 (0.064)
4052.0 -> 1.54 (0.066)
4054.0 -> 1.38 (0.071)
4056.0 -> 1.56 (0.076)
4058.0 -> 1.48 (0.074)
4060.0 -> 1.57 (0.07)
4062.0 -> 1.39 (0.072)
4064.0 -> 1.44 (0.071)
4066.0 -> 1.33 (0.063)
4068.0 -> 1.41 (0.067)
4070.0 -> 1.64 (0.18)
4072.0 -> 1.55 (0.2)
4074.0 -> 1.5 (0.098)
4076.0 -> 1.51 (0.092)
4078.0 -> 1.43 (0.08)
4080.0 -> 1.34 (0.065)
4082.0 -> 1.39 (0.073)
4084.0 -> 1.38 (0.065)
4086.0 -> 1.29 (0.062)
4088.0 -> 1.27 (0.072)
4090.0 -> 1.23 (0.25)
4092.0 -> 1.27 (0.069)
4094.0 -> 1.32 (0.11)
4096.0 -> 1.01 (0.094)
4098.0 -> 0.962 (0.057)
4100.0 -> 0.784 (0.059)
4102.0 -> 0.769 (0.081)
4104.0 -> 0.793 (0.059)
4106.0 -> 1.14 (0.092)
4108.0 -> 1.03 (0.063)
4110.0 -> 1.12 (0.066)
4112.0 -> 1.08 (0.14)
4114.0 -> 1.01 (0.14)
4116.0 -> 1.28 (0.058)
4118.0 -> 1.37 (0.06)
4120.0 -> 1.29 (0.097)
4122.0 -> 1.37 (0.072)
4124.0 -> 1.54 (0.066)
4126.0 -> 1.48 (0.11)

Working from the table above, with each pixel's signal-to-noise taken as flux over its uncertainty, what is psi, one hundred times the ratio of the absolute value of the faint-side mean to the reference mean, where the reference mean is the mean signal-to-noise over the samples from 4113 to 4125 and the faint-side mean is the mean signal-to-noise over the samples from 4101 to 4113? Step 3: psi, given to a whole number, 71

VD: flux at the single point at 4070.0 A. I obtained 1.64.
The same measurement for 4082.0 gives 1.39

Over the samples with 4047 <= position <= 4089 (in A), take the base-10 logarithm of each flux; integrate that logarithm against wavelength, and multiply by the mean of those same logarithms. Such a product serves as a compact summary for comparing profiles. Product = 1.1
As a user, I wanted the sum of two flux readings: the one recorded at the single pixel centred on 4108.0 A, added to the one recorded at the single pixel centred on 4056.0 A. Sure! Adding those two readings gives 2.6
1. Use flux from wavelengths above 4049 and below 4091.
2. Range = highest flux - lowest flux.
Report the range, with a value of 0.41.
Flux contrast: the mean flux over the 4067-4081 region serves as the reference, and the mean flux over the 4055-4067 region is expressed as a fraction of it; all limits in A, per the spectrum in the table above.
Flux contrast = 0.99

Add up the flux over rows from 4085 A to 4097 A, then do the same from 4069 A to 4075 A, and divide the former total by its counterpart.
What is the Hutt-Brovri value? 1.6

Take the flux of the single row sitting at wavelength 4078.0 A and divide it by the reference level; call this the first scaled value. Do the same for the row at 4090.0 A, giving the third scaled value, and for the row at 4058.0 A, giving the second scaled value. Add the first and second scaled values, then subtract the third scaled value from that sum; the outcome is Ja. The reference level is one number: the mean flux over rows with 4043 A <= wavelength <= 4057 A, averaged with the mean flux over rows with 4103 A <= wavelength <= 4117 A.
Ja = 1.29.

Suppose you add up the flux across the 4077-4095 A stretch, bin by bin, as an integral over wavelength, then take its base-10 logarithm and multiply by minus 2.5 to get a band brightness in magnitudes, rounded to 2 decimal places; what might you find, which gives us -3.44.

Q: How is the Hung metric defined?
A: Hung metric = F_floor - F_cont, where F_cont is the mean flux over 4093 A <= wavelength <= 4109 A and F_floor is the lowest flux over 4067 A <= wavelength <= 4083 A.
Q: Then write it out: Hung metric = 0.36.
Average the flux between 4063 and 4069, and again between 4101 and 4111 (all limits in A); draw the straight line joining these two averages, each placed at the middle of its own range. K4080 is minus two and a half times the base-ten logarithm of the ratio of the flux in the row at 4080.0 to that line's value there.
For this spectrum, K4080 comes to -0.08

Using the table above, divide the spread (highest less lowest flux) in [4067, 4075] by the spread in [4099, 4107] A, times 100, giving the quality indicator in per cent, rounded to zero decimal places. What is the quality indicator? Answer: 62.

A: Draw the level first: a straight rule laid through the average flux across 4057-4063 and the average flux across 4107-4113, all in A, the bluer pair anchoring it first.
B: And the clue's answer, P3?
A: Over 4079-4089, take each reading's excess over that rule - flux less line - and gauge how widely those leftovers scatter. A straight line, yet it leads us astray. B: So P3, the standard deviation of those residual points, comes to 0.04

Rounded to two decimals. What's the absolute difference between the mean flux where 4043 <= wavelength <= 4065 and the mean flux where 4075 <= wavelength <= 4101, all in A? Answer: 0.27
